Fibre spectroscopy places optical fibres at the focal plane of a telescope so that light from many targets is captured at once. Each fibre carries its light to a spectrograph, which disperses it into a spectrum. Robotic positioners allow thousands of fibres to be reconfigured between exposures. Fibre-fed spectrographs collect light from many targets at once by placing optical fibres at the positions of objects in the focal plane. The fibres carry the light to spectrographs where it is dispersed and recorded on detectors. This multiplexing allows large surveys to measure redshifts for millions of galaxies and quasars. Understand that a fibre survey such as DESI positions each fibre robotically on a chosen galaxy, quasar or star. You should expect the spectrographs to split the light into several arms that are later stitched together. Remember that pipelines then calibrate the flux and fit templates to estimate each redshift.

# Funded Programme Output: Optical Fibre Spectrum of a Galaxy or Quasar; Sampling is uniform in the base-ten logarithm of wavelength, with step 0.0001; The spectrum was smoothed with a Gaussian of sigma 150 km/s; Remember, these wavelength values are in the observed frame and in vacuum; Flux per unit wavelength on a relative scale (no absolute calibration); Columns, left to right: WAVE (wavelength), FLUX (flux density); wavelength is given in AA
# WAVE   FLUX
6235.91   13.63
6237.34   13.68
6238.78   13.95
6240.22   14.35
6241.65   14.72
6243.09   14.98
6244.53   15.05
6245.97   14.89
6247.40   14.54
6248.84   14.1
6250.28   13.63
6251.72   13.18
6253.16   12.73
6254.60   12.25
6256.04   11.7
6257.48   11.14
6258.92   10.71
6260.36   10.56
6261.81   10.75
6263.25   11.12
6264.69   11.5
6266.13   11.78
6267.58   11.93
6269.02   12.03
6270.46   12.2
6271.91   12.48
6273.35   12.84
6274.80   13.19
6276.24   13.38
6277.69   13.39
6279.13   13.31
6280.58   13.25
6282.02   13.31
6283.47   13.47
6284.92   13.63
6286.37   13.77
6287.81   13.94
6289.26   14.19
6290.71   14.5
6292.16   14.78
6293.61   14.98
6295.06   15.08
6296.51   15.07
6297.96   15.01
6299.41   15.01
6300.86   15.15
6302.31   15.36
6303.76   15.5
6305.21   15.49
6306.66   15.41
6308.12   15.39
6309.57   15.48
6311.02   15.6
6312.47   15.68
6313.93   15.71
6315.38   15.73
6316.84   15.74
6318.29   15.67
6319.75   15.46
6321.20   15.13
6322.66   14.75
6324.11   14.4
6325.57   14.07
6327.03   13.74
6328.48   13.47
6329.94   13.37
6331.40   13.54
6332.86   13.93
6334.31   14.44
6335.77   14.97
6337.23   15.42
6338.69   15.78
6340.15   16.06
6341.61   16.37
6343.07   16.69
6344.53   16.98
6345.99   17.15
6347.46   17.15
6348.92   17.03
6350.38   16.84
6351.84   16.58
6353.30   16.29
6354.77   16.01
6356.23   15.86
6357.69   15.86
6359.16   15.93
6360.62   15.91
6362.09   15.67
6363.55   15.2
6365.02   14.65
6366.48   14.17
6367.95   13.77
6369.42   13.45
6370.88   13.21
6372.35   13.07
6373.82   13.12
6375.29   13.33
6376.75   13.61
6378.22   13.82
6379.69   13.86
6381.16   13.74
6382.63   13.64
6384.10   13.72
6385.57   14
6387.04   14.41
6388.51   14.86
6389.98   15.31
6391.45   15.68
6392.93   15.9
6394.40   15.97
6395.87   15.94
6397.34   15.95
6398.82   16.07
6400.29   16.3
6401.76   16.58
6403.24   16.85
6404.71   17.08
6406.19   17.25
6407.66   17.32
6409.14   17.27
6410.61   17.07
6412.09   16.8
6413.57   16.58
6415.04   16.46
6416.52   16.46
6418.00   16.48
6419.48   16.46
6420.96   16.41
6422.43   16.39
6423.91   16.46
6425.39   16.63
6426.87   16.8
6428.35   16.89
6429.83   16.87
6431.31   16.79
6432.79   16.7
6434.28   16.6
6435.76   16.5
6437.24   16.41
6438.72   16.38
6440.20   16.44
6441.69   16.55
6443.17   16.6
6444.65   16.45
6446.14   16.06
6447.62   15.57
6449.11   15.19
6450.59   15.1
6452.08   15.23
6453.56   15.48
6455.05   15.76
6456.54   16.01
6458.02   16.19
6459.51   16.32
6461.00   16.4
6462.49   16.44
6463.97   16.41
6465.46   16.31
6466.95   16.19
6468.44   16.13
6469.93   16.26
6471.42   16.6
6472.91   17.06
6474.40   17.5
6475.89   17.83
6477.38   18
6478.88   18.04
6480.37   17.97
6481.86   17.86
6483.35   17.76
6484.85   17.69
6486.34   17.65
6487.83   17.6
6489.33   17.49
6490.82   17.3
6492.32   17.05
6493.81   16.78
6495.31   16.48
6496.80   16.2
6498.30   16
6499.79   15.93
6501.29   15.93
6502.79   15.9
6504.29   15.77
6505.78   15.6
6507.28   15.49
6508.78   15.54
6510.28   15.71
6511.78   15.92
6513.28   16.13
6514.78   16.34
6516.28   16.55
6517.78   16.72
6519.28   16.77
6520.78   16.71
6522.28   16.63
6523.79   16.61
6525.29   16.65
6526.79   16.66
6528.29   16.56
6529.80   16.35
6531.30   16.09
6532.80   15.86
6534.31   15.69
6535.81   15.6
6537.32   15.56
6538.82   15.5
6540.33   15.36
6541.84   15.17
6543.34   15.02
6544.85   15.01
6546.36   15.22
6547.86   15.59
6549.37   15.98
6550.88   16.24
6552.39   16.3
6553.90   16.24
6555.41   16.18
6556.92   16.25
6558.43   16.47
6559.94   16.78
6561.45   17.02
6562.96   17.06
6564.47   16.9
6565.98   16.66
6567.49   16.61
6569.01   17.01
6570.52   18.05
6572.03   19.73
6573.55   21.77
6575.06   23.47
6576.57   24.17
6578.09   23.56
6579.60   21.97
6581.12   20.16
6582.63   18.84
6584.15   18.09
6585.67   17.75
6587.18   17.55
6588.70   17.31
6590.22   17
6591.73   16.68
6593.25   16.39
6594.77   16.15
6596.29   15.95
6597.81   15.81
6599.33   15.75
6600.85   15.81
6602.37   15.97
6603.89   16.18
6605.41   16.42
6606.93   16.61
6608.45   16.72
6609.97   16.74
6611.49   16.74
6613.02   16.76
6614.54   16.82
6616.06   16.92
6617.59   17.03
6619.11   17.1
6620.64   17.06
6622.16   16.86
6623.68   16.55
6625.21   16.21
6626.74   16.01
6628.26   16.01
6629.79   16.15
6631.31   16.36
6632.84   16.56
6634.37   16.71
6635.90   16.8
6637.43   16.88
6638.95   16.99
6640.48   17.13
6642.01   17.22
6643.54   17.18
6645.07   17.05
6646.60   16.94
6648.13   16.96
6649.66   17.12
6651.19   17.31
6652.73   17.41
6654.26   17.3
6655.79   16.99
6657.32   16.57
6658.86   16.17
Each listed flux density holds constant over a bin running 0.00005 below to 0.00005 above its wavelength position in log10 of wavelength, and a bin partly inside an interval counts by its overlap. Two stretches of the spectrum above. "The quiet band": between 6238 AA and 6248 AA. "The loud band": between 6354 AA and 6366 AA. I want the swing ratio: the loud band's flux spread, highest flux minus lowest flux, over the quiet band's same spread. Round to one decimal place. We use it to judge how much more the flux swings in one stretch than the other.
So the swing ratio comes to 1.2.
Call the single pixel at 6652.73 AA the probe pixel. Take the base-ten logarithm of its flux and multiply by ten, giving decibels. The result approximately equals 12.4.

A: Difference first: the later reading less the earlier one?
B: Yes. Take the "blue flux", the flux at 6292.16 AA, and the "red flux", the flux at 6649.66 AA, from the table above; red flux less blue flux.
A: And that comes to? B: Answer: 2.3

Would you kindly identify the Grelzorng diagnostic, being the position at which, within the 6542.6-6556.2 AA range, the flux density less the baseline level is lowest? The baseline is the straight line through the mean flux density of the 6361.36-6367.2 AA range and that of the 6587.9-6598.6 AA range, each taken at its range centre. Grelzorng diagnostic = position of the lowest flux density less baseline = 6544.85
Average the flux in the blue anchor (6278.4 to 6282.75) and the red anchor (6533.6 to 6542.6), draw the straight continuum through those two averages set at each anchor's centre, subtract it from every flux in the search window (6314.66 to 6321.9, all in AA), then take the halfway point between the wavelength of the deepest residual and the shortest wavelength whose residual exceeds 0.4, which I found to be 6318.3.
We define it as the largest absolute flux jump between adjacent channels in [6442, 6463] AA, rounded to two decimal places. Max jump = 0.49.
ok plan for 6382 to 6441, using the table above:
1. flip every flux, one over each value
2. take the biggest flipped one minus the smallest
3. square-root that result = 0.125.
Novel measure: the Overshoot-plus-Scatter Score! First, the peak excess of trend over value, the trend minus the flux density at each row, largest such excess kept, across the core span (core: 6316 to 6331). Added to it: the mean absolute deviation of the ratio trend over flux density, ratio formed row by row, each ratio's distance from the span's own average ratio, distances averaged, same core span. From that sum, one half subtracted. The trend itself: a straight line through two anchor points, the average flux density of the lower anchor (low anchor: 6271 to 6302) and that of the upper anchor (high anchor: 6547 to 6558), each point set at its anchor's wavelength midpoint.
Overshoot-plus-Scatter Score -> 0.52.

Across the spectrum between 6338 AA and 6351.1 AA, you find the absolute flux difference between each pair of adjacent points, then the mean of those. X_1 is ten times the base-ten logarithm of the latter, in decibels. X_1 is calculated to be -6.8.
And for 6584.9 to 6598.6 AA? -6.2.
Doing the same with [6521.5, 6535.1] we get -8.9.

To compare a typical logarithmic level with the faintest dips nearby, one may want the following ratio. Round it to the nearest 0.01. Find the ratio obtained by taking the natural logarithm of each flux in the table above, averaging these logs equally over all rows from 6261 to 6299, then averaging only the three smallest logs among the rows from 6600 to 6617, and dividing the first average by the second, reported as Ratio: 0.93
